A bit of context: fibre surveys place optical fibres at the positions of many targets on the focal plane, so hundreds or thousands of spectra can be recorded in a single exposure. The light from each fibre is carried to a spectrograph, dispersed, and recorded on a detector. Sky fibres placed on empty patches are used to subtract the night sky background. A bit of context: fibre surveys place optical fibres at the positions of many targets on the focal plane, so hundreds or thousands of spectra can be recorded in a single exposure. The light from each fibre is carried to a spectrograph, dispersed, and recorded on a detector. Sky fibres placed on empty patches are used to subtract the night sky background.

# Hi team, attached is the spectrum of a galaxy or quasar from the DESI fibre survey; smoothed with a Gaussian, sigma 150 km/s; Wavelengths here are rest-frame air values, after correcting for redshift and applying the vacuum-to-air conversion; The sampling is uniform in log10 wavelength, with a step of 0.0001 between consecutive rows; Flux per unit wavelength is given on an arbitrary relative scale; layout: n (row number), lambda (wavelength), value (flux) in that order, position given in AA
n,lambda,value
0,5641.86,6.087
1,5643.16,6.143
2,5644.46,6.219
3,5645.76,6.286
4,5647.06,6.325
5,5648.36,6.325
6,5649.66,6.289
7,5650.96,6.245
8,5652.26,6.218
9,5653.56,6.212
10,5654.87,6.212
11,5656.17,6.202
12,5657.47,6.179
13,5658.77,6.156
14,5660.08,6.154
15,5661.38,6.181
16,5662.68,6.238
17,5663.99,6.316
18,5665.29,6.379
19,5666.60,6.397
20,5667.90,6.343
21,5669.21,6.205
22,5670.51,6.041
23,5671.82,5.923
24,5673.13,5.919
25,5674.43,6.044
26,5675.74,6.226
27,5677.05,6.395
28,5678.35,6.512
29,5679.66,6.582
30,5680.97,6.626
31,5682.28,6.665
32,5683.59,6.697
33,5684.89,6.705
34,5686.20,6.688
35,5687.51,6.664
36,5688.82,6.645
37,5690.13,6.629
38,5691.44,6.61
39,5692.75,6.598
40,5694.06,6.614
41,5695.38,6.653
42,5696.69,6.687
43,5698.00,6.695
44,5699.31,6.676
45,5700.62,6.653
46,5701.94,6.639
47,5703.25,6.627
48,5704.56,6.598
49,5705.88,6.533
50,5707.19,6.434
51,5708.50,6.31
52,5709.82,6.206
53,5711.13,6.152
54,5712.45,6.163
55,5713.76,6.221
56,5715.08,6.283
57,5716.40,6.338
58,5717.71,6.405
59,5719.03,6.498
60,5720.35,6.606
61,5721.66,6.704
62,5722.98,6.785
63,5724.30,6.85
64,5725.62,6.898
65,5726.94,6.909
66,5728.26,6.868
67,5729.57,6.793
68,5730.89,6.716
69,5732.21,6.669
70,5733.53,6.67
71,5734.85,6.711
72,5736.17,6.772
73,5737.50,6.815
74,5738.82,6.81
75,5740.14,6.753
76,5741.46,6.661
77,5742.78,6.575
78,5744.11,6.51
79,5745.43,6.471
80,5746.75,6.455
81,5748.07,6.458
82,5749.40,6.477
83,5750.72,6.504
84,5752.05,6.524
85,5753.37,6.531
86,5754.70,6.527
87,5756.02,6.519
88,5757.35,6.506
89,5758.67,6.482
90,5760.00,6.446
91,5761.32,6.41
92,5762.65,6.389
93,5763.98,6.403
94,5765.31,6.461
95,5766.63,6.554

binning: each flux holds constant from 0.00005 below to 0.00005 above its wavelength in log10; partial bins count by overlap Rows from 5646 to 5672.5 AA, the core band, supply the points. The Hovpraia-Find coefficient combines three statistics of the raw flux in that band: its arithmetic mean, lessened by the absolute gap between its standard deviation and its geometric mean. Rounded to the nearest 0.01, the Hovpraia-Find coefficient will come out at 0.11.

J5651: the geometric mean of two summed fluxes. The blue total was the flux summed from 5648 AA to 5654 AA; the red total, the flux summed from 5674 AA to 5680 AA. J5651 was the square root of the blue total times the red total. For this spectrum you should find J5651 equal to 31.5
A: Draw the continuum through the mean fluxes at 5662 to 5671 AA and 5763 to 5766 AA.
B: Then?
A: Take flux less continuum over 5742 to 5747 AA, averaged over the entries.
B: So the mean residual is 0.1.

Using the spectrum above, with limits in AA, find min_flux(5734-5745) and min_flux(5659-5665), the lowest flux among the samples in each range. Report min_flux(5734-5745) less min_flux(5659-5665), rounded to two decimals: 0.36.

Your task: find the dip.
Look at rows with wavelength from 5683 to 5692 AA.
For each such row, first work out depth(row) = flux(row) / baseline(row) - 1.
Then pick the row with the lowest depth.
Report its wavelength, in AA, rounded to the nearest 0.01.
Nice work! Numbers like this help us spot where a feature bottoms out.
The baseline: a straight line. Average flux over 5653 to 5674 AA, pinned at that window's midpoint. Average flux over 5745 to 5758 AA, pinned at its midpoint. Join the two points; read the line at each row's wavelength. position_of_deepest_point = 5691.44 AA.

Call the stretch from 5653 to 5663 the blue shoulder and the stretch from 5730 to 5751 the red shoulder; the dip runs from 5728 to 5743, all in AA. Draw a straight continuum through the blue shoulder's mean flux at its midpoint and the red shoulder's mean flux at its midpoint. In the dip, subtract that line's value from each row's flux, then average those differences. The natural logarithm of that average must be -2.0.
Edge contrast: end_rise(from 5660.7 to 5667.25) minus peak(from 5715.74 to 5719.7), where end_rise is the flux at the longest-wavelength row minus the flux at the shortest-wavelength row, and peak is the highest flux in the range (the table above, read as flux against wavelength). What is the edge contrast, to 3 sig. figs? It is -6.28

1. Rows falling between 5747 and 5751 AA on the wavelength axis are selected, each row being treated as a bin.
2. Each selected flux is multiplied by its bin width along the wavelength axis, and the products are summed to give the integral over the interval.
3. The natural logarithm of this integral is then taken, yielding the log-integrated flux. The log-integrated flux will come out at 3.25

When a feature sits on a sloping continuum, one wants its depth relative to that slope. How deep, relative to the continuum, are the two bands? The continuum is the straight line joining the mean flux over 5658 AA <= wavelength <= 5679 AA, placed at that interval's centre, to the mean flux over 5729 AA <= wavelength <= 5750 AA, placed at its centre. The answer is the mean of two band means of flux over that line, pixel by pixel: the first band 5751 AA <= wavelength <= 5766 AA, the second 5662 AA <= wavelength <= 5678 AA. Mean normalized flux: 0.98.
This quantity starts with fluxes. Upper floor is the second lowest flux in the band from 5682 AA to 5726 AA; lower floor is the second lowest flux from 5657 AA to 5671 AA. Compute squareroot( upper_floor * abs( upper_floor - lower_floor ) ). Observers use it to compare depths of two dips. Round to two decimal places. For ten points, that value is 0.24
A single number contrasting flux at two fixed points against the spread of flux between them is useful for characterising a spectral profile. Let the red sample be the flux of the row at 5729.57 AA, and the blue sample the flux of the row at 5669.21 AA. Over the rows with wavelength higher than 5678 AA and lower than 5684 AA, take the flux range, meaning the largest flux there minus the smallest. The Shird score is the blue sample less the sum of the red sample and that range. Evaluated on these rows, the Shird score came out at -0.8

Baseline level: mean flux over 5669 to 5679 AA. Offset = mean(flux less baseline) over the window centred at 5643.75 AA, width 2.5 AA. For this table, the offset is 0.0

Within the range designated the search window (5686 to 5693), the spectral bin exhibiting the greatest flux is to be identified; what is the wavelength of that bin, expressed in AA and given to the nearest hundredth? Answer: 5686.20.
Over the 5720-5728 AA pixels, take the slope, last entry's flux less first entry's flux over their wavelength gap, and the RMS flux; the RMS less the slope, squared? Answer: 45.5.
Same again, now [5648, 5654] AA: 39.4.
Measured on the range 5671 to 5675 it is 35.0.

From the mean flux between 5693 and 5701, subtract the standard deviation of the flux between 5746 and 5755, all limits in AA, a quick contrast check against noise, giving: 6.63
